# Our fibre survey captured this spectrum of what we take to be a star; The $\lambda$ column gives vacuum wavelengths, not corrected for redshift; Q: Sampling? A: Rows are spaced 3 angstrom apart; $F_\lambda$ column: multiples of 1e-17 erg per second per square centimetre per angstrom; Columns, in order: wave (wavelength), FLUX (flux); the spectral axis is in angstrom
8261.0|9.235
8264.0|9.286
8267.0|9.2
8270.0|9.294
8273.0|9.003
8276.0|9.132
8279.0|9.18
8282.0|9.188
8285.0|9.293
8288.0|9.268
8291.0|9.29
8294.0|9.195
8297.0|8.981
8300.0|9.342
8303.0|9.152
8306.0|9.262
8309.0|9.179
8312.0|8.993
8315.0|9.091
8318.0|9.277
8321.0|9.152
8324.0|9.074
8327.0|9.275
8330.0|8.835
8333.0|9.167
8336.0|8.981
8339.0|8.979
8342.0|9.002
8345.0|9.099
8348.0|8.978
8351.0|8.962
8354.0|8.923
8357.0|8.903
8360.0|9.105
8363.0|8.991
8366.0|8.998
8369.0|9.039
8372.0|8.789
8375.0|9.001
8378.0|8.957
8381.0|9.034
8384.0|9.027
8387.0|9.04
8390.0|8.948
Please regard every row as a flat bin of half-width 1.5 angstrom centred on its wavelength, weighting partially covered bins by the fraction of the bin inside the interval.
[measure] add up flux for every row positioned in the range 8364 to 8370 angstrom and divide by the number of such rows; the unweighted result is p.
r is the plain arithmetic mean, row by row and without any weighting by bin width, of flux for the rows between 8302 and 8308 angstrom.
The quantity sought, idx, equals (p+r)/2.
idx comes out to 9.11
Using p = 9.02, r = 9.21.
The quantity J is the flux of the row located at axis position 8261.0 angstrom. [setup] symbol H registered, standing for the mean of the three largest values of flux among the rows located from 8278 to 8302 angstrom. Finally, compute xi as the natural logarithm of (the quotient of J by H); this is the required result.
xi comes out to -0.01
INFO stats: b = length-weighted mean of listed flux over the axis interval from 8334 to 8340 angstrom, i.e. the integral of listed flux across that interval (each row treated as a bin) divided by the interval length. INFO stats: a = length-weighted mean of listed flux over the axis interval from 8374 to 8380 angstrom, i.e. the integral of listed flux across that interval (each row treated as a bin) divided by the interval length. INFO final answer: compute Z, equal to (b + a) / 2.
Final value 8.99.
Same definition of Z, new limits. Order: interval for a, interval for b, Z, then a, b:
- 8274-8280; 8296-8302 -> 9.16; 9.14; 9.18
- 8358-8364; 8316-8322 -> 9.13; 9.04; 9.21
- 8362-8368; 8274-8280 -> 9.07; 9.00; 9.14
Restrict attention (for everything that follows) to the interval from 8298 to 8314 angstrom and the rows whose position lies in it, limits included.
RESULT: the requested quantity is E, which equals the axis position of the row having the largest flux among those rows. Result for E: 8300.0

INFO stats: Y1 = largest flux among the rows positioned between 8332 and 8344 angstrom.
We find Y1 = 9.167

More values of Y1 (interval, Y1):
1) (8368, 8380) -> 9.039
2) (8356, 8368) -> 9.105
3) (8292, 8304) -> 9.342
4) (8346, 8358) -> 8.978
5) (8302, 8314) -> 9.262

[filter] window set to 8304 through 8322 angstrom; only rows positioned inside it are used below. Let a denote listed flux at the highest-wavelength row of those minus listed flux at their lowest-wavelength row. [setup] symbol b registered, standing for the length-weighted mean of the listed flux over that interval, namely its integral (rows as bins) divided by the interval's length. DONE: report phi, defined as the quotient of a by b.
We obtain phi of -0.012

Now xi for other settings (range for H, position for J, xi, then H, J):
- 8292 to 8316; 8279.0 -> -0.01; 9.27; 9.18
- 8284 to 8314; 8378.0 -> -0.04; 9.31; 8.957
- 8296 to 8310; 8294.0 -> -0.01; 9.26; 9.195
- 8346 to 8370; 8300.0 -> 0.03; 9.05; 9.342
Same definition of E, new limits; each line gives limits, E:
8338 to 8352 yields 8345.0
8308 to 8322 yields 8318.0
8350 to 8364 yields 8360.0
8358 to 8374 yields 8360.0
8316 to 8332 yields 8318.0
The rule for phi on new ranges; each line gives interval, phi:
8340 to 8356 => -0.009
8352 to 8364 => 0.008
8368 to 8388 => 0.000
